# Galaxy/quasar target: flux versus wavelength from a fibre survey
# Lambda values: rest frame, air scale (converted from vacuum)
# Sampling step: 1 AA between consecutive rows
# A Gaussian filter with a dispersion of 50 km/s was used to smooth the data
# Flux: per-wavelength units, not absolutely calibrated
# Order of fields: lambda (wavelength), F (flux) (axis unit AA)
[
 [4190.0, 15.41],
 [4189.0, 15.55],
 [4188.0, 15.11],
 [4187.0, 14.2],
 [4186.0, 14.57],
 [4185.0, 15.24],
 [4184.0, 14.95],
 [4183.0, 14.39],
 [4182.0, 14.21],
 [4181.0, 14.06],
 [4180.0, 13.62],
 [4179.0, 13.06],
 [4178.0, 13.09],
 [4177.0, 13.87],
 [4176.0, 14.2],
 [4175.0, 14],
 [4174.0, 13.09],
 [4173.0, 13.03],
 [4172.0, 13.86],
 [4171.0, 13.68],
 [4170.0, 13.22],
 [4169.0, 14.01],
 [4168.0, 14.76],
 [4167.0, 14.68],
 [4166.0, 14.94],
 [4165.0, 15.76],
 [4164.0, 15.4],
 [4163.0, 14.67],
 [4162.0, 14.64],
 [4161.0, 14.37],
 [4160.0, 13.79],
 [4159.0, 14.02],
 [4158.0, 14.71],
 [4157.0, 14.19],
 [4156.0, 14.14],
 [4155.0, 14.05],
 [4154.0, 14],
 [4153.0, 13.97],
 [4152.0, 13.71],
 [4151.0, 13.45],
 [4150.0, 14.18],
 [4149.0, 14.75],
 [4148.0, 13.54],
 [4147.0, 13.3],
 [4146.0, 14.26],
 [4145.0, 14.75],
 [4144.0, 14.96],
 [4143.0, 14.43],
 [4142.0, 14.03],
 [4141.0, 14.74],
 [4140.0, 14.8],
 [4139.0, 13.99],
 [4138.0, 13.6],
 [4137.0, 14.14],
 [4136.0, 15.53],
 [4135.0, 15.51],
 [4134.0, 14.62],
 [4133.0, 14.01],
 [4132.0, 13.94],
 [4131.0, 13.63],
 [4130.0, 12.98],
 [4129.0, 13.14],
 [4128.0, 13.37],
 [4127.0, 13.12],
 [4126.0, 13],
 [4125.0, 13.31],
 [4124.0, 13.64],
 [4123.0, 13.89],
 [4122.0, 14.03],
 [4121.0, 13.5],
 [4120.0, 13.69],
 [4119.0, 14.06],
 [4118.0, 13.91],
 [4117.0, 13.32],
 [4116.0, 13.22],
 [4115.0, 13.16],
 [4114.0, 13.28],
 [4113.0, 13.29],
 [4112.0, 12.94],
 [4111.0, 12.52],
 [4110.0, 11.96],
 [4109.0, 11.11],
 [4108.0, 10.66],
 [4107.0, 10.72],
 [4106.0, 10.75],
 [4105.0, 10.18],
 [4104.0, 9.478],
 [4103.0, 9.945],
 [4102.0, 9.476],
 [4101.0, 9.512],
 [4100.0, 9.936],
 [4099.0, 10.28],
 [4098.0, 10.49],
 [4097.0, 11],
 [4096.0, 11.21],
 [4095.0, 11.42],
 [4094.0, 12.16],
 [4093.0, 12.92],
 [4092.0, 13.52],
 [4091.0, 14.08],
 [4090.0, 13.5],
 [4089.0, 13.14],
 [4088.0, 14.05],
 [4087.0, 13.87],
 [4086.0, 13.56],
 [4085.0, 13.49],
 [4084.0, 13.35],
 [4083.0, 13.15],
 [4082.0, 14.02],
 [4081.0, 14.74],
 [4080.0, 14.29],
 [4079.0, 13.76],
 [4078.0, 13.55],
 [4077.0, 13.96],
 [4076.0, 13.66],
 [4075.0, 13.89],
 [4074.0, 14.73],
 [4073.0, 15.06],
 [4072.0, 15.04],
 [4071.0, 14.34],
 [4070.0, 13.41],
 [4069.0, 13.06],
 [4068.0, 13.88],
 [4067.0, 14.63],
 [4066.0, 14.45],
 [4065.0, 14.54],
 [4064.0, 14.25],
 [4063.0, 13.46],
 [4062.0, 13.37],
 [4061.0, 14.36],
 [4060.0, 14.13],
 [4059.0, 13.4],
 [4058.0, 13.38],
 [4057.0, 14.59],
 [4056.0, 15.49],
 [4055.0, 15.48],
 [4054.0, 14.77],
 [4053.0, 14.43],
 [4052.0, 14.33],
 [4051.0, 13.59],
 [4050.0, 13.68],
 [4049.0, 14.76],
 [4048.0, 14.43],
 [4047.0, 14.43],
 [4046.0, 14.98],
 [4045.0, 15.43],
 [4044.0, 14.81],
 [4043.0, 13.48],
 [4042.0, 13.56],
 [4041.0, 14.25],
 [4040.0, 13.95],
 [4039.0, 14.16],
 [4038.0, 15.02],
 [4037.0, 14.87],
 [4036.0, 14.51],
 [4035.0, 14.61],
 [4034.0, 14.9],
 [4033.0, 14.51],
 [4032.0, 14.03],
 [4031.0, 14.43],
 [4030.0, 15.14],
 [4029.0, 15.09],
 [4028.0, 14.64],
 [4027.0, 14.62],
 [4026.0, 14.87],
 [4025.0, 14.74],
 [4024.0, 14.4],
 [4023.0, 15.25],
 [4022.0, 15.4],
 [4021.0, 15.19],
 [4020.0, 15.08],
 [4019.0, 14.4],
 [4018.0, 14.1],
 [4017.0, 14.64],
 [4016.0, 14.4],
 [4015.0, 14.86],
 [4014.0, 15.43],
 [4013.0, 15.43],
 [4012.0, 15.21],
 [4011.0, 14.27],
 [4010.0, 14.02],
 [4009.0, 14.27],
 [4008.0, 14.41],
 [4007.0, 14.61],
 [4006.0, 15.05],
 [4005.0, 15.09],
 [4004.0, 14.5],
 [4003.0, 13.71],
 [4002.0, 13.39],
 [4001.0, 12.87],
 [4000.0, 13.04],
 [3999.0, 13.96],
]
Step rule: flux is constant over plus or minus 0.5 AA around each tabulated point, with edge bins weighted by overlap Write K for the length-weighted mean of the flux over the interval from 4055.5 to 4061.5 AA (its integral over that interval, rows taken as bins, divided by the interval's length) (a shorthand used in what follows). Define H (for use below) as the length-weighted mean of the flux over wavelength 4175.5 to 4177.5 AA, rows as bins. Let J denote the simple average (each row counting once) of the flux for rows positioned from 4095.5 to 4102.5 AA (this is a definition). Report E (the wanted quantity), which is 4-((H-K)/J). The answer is 4.02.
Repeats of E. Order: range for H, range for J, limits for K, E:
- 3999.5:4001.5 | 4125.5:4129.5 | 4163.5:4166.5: 4.18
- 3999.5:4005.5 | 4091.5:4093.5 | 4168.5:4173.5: 3.98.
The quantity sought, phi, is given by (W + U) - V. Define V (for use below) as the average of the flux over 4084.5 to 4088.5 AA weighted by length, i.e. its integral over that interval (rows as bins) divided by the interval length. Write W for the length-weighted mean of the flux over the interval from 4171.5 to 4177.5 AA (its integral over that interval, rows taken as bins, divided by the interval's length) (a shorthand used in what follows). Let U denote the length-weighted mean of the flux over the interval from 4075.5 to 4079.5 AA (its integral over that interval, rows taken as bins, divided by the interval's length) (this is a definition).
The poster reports 13.7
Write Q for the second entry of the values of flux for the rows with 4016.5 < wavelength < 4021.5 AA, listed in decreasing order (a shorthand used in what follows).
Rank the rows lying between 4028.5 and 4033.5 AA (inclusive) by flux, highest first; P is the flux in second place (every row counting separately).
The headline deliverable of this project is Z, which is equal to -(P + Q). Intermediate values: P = 15.09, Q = 15.08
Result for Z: -30.2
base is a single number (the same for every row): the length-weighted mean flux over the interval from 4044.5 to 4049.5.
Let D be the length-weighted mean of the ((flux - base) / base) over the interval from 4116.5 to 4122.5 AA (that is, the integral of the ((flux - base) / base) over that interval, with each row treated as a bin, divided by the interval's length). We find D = -0.071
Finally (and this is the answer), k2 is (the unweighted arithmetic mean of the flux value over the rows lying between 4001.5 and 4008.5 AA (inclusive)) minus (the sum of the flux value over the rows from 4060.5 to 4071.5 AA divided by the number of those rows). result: 0.4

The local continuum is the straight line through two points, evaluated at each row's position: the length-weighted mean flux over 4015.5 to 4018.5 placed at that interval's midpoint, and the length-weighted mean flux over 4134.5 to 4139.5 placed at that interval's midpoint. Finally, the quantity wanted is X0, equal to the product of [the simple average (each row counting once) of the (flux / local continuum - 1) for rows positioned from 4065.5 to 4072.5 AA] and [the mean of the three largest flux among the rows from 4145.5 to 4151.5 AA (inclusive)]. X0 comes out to -0.3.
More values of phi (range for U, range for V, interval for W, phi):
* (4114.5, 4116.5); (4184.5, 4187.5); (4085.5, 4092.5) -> 12.2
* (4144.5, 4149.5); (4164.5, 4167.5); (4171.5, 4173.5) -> 12.4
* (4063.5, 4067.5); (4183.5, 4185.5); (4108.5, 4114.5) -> 11.9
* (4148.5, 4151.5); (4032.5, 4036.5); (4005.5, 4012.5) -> 14.0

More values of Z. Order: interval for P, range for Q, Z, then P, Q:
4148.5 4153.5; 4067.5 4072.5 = -28.5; 14.18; 14.34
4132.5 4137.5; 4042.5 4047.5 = -30.5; 15.51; 14.98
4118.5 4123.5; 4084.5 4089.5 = -27.9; 14.03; 13.87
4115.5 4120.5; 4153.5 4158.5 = -28.1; 13.91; 14.19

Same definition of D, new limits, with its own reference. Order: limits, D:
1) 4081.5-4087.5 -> -0.083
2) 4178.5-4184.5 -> -0.051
